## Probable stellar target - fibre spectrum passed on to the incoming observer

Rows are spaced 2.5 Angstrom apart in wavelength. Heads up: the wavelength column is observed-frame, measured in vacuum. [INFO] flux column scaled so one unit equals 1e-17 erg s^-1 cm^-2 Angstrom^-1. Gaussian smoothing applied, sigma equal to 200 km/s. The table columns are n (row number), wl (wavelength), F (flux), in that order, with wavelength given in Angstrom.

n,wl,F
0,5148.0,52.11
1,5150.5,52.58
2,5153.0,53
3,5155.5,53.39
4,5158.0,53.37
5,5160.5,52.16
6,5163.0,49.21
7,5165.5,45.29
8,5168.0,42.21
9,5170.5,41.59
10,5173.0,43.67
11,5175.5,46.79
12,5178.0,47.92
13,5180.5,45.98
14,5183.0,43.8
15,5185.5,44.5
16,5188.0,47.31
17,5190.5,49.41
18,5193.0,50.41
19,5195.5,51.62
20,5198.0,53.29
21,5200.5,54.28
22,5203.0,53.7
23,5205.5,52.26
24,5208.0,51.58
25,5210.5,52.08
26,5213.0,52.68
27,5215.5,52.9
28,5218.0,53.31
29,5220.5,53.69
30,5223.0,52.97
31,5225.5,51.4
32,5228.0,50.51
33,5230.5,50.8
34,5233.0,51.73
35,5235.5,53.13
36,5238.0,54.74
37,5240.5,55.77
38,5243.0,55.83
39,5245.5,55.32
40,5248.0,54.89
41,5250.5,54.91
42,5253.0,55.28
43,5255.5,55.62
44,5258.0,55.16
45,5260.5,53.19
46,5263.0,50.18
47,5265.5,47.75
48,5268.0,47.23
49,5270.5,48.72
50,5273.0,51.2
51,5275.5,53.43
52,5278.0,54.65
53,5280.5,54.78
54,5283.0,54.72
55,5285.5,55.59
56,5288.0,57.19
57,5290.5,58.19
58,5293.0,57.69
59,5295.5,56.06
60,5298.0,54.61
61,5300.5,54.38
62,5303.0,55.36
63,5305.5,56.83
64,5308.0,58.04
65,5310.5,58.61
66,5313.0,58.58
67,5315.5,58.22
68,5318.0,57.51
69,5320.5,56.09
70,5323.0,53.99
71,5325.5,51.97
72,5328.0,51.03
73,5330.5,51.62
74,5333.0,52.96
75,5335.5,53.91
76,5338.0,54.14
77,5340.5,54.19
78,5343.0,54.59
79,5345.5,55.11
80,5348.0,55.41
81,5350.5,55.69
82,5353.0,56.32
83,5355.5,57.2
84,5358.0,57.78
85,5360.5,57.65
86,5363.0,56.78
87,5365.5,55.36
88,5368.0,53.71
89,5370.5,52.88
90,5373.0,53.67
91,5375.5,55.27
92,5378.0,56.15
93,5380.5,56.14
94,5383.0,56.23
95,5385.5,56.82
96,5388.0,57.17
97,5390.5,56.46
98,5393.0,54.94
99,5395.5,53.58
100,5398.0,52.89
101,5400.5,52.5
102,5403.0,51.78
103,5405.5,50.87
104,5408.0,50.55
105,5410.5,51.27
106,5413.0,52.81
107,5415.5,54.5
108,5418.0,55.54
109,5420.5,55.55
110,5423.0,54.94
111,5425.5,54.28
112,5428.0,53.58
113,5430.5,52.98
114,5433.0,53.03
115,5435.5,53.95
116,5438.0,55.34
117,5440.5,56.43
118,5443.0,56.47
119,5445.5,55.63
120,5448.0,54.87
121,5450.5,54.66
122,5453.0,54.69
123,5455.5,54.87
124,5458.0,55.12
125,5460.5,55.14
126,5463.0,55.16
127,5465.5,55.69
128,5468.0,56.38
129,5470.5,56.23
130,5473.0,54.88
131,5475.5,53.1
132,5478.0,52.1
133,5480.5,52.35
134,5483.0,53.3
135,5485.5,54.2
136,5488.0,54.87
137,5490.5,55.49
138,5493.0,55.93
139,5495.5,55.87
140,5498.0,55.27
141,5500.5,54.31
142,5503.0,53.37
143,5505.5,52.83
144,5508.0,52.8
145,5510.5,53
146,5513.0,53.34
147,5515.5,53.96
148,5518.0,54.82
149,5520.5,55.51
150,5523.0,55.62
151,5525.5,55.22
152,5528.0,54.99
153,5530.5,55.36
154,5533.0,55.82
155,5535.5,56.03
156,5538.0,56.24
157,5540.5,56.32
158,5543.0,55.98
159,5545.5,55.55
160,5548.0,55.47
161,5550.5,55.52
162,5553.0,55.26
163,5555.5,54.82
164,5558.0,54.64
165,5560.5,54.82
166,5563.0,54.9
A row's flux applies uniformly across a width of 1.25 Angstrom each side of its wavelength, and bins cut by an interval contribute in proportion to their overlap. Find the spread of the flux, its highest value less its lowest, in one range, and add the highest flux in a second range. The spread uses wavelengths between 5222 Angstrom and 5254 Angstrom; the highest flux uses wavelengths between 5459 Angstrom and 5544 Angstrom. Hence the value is 62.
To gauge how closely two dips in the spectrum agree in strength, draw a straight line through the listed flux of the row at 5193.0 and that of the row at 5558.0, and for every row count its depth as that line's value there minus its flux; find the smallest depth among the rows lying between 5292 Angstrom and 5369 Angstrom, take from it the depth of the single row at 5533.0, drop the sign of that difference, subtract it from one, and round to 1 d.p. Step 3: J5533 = -4.4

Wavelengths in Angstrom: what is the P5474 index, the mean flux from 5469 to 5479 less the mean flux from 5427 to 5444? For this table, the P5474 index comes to 0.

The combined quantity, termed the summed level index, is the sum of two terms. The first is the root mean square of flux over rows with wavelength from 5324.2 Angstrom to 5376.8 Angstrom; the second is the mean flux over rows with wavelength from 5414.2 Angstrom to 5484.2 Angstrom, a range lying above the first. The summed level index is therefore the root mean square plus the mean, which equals 109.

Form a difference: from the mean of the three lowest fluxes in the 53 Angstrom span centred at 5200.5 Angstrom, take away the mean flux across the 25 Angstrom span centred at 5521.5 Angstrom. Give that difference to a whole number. -10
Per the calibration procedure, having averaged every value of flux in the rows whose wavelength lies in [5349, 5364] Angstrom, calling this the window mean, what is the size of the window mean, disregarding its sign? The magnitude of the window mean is 57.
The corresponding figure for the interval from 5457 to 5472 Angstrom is 56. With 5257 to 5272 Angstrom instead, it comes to 50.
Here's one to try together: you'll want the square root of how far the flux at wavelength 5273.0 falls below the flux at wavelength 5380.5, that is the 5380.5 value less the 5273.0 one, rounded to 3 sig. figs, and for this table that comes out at 2.22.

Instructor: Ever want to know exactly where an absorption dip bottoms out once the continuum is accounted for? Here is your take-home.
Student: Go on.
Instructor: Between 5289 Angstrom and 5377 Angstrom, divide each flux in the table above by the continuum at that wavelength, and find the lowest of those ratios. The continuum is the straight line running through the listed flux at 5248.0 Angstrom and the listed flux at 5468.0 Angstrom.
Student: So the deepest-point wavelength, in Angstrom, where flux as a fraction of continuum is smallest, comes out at 5328.0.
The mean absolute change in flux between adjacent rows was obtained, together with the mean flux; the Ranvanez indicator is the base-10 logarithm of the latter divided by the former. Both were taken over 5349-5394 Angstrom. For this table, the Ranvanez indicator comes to 1.85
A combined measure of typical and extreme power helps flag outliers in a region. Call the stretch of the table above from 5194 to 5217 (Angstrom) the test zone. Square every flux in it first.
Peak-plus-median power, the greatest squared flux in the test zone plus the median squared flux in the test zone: 5722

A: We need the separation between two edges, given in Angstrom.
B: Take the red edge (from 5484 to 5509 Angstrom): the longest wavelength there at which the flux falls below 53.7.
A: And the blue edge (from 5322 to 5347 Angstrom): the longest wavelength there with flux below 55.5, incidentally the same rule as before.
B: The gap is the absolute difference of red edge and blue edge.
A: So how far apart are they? 162.5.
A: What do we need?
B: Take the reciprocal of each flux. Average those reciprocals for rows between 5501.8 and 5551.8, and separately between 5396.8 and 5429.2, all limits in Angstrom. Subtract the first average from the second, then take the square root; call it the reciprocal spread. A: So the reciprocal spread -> 0.025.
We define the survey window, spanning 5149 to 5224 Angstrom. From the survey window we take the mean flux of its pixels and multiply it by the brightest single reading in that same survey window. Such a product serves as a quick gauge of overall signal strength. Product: 2708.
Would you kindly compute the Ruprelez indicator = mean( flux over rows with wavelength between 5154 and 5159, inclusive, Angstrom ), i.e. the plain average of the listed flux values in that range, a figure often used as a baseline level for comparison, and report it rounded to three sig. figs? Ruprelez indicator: 53.4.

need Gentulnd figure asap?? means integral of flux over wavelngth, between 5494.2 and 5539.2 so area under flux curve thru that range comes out 2461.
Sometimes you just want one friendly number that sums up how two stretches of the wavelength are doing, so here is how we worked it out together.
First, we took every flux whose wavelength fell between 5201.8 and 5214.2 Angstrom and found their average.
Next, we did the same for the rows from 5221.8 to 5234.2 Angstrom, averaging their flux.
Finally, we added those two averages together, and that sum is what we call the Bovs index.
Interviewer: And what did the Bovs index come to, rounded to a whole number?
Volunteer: 104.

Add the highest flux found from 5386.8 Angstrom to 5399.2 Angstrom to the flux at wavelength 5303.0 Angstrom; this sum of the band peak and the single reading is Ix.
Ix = 113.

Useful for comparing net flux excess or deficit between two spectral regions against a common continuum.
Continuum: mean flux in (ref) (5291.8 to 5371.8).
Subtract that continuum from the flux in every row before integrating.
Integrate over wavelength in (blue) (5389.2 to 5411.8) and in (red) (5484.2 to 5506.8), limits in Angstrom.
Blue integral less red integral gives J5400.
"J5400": -43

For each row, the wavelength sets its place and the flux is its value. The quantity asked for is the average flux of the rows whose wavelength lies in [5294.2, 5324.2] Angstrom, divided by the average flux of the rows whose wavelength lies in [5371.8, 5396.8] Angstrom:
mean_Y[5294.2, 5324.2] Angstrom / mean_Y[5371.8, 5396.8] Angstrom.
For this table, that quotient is 1.02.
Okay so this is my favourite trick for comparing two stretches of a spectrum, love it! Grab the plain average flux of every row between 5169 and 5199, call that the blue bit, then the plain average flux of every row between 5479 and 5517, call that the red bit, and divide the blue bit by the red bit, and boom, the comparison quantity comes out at 0.87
